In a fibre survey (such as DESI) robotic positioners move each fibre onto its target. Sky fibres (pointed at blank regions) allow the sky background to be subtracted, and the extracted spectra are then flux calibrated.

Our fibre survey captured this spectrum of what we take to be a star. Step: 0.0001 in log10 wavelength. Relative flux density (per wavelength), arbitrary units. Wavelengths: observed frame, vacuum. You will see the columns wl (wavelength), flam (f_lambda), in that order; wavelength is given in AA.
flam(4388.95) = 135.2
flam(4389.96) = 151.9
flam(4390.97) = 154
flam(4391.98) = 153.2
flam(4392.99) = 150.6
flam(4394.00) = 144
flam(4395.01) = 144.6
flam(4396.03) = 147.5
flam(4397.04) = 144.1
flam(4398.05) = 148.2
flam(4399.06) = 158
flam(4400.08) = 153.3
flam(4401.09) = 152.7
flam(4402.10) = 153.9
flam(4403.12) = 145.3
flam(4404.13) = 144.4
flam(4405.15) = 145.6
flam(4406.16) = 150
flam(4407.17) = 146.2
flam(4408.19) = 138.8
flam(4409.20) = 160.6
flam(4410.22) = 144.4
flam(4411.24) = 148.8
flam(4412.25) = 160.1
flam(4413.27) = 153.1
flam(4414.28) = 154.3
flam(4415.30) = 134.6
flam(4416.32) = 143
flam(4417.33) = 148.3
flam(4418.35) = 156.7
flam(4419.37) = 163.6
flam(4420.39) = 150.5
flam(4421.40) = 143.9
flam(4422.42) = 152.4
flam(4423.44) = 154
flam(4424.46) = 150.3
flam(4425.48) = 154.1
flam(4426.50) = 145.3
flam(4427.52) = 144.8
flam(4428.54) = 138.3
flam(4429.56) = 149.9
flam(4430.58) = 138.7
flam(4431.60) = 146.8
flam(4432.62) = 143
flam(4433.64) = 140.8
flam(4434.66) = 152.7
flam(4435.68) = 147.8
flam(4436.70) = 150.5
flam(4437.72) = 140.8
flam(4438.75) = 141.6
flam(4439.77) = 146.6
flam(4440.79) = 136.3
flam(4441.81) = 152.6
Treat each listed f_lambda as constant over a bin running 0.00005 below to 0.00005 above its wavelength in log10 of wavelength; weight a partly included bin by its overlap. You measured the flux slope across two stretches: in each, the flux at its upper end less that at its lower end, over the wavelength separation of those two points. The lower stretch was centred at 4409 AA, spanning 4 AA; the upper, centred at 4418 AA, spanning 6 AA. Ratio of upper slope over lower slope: -5.3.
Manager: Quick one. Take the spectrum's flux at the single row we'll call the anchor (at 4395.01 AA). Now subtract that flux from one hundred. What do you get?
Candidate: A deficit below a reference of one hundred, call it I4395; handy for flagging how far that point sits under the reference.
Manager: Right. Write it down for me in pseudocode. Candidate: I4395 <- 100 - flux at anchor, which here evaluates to -45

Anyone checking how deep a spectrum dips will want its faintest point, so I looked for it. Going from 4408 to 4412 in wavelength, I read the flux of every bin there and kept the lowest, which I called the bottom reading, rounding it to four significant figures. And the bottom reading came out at 138.8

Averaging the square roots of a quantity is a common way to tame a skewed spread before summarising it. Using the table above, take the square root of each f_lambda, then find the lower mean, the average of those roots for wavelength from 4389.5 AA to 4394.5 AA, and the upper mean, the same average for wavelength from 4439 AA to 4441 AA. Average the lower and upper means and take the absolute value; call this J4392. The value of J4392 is 12.1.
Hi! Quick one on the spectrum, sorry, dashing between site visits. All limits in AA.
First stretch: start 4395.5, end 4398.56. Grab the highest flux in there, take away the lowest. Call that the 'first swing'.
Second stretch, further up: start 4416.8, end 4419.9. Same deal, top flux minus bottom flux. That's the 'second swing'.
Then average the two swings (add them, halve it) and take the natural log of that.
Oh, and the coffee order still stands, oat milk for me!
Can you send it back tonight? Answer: 2.27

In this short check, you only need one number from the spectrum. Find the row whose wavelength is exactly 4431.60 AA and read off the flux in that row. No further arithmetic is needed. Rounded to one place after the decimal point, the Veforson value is 146.8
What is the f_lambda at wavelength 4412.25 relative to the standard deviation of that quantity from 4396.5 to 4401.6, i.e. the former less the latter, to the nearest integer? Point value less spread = 155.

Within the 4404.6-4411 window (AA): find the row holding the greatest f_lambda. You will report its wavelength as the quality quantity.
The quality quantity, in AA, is 4409.20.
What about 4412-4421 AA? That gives 4419.37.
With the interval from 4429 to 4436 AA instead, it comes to 4434.66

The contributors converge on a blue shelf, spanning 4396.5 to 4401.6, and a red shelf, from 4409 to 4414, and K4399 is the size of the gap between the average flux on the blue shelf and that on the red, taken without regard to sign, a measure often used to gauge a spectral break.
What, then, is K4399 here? 2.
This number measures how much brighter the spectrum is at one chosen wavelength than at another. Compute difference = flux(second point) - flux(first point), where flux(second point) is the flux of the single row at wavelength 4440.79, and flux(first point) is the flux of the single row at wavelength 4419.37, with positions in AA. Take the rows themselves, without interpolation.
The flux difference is -27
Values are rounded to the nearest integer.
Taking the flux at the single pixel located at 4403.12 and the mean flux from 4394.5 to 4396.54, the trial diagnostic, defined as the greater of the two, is 146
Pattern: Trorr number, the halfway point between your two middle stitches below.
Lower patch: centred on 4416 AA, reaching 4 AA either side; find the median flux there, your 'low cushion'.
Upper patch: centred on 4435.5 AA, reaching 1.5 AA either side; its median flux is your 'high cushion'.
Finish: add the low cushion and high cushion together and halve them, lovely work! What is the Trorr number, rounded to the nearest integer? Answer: 152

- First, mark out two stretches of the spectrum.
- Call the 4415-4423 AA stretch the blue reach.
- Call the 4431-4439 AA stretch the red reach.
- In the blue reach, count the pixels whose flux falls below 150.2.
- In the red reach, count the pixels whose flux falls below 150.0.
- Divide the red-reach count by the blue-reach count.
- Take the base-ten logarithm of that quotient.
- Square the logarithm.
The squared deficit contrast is 0.03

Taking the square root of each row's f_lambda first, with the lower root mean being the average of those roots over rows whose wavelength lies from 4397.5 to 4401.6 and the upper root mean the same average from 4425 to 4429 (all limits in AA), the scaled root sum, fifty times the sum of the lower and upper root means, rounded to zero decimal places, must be 1222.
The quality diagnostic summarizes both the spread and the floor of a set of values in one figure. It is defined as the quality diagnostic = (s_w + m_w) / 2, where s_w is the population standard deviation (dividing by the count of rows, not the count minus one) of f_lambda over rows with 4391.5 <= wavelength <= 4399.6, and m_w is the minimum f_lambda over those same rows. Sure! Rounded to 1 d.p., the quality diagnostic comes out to 74.3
